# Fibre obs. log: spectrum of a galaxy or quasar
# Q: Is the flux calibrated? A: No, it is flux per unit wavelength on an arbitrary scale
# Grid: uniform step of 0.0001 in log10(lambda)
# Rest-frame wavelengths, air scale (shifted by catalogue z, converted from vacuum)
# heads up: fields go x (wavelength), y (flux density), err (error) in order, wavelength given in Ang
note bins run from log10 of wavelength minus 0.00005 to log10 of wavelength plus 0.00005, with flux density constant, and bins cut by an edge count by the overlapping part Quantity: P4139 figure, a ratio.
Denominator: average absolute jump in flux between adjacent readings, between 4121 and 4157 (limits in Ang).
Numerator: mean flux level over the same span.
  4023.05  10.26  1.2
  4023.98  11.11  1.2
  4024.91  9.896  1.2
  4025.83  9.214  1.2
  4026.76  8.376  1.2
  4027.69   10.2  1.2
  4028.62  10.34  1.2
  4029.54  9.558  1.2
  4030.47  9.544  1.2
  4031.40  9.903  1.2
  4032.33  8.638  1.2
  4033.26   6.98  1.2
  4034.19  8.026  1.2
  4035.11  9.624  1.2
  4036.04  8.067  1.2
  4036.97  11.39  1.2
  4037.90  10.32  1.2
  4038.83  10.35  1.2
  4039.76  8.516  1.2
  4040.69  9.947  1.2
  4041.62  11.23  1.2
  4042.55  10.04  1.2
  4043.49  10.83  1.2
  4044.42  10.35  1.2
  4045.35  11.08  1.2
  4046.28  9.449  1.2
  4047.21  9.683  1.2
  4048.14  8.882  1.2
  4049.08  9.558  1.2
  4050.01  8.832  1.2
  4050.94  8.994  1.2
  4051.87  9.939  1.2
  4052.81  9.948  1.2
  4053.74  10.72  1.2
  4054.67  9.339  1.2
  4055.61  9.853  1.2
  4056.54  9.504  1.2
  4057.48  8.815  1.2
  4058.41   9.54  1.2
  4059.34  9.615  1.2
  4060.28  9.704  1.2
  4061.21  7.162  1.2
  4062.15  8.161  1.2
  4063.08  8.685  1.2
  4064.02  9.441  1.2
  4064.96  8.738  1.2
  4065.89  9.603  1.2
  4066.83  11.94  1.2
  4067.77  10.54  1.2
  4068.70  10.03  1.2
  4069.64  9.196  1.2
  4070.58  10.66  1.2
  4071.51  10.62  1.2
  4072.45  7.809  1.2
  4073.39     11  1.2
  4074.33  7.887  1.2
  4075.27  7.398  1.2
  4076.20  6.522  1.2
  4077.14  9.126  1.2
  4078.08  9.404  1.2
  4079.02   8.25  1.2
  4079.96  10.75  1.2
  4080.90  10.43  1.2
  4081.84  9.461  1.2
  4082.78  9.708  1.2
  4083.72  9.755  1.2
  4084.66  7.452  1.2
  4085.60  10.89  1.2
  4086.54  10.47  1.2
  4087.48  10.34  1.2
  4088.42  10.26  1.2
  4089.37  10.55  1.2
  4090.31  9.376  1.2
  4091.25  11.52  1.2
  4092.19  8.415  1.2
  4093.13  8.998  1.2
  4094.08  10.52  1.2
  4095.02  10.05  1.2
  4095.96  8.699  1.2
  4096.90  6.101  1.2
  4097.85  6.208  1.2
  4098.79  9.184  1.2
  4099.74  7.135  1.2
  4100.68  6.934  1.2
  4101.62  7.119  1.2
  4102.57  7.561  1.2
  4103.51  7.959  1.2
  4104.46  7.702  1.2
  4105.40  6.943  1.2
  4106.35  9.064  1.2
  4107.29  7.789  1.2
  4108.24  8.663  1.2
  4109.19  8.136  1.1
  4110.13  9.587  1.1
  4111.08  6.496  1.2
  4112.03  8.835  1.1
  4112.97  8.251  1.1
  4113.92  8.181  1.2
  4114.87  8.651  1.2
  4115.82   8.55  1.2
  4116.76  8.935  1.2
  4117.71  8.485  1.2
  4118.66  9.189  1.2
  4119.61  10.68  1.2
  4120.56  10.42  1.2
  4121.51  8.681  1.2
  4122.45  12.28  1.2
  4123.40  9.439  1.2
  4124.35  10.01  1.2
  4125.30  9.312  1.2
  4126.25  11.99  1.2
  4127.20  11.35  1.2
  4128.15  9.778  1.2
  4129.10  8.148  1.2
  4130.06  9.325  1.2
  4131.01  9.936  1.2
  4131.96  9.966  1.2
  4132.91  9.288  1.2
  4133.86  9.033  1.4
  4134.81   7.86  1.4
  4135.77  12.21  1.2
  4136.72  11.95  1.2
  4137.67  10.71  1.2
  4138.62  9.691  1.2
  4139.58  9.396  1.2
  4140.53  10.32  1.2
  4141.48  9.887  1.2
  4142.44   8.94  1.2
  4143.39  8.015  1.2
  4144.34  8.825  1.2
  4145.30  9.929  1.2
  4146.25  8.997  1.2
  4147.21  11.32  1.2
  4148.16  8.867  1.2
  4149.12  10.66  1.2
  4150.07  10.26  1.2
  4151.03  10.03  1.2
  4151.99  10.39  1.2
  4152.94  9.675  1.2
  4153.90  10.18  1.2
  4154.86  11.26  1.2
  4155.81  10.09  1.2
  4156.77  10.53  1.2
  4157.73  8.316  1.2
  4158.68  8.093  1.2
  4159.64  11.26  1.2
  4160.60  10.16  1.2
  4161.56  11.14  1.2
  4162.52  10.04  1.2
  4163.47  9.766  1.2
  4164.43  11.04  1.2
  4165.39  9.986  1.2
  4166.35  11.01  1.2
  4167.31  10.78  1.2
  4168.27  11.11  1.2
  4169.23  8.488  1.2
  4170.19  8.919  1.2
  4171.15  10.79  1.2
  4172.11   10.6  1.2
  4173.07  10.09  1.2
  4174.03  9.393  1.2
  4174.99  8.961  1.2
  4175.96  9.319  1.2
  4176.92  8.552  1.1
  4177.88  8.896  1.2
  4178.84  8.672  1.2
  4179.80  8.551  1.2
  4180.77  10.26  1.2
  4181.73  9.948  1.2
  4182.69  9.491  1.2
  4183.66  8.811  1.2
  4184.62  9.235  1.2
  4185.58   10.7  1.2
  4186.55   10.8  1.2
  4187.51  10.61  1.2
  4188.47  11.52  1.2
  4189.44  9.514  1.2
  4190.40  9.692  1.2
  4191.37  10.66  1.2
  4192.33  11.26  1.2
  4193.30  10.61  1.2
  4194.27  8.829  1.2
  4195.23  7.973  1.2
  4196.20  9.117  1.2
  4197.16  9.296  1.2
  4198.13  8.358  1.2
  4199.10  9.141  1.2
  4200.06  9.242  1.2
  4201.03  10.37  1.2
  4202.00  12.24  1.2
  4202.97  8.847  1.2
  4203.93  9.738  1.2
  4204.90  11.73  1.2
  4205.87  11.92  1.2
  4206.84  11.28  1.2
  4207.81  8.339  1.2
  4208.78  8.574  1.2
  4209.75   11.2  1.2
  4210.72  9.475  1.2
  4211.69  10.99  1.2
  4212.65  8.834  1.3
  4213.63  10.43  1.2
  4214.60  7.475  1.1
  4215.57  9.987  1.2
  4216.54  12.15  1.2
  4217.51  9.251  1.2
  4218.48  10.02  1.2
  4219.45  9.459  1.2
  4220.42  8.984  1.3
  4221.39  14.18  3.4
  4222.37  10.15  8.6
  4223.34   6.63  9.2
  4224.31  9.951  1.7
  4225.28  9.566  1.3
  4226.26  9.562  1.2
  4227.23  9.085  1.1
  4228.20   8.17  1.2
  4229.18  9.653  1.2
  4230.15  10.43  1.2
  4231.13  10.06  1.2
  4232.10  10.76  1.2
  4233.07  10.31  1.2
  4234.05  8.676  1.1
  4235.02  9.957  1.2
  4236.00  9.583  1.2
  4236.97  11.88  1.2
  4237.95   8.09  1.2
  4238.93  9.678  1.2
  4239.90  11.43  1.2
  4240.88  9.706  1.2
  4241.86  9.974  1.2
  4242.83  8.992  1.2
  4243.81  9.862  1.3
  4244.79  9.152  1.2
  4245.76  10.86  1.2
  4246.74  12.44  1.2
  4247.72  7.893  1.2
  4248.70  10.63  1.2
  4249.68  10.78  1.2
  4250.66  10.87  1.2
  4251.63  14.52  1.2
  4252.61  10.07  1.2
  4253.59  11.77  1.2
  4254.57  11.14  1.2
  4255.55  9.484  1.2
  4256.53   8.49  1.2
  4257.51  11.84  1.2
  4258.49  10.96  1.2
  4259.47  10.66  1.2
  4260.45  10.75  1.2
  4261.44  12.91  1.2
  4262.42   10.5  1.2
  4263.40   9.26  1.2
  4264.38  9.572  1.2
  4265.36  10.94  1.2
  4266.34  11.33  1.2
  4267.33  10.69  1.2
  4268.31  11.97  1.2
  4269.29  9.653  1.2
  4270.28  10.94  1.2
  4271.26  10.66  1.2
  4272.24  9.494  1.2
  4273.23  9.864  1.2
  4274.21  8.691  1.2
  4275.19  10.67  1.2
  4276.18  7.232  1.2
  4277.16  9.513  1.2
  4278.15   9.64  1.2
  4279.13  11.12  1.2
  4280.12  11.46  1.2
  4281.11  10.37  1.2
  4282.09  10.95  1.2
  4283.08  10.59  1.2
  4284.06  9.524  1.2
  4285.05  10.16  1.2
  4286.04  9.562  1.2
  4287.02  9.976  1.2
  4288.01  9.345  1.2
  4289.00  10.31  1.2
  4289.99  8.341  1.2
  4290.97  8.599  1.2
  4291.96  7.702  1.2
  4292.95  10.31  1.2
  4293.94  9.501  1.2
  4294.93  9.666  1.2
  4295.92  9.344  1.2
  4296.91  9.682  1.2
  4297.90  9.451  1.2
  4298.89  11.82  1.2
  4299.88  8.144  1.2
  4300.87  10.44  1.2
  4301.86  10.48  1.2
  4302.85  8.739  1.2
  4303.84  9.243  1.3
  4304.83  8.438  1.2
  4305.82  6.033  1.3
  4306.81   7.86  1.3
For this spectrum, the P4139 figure 8.6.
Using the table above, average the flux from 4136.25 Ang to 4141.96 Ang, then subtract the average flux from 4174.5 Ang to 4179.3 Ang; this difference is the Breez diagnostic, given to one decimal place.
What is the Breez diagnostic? 1.4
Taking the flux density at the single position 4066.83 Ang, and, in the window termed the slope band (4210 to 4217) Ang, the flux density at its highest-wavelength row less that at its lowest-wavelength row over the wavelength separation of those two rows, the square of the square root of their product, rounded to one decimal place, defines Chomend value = 5.5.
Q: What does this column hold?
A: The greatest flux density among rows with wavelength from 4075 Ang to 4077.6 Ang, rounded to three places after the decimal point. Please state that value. 9.126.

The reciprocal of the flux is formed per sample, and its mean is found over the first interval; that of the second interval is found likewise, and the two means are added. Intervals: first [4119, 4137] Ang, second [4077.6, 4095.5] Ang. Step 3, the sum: 0.204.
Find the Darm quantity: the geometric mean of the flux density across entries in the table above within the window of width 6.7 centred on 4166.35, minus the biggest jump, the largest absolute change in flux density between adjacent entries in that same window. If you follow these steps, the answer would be 7.6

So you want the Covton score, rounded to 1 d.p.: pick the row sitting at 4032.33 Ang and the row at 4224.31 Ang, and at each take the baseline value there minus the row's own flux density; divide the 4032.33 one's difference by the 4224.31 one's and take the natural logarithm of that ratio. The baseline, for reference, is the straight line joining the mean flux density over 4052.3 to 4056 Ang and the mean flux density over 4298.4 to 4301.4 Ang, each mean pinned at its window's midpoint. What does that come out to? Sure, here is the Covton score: 2.3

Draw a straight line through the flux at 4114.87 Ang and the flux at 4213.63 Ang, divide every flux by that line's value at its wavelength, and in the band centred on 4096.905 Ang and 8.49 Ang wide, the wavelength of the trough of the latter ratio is 4096.90 Ang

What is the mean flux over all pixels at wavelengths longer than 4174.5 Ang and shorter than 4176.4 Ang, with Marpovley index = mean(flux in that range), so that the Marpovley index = 9.1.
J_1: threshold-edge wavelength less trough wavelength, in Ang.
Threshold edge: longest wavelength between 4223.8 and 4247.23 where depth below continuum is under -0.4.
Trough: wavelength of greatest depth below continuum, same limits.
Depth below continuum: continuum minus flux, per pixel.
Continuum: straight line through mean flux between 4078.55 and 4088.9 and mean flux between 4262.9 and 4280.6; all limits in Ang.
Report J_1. 8.8 Ang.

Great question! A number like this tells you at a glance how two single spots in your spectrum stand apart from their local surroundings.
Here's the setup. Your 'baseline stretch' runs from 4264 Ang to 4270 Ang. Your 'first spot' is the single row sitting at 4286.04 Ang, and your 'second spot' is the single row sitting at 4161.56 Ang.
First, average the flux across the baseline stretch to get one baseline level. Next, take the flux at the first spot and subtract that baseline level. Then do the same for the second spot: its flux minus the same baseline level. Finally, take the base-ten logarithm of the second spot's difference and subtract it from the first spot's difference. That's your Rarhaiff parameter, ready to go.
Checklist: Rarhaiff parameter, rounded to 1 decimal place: -0.8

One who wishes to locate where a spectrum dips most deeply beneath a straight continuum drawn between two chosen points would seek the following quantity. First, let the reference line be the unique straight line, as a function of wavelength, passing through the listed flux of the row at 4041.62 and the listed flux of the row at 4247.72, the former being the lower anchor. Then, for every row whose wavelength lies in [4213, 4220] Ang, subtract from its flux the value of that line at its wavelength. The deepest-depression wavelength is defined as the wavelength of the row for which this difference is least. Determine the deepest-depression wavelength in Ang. 4214.60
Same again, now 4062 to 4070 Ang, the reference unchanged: 4062.15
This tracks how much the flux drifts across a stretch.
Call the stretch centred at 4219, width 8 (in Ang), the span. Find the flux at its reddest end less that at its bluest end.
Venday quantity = 0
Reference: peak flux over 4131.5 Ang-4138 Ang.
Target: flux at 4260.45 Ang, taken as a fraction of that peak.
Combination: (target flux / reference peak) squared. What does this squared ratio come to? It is 0.78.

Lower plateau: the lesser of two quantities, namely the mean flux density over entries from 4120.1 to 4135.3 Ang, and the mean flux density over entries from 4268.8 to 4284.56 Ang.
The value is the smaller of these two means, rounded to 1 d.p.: 9.8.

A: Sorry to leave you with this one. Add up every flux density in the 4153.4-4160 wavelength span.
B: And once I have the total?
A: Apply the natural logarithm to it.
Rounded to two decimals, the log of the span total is 4.24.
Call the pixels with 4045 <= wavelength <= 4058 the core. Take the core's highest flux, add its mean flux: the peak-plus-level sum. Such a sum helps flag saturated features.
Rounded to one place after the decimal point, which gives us 20.7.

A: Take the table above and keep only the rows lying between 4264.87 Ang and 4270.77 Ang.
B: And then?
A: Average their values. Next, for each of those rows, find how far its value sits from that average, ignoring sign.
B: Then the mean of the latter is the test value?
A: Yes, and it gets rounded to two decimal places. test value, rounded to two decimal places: 0.50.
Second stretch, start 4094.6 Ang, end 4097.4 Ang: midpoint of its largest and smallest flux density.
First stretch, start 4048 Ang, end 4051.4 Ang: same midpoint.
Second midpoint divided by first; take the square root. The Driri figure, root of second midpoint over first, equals 0.94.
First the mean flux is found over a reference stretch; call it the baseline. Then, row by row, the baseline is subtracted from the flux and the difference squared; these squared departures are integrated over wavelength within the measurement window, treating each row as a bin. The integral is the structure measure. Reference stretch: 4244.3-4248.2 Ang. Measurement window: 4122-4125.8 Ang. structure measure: 5.5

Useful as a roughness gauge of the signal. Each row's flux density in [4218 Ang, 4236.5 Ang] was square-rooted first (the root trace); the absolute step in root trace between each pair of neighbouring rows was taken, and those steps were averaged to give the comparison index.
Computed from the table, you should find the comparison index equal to 0.230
